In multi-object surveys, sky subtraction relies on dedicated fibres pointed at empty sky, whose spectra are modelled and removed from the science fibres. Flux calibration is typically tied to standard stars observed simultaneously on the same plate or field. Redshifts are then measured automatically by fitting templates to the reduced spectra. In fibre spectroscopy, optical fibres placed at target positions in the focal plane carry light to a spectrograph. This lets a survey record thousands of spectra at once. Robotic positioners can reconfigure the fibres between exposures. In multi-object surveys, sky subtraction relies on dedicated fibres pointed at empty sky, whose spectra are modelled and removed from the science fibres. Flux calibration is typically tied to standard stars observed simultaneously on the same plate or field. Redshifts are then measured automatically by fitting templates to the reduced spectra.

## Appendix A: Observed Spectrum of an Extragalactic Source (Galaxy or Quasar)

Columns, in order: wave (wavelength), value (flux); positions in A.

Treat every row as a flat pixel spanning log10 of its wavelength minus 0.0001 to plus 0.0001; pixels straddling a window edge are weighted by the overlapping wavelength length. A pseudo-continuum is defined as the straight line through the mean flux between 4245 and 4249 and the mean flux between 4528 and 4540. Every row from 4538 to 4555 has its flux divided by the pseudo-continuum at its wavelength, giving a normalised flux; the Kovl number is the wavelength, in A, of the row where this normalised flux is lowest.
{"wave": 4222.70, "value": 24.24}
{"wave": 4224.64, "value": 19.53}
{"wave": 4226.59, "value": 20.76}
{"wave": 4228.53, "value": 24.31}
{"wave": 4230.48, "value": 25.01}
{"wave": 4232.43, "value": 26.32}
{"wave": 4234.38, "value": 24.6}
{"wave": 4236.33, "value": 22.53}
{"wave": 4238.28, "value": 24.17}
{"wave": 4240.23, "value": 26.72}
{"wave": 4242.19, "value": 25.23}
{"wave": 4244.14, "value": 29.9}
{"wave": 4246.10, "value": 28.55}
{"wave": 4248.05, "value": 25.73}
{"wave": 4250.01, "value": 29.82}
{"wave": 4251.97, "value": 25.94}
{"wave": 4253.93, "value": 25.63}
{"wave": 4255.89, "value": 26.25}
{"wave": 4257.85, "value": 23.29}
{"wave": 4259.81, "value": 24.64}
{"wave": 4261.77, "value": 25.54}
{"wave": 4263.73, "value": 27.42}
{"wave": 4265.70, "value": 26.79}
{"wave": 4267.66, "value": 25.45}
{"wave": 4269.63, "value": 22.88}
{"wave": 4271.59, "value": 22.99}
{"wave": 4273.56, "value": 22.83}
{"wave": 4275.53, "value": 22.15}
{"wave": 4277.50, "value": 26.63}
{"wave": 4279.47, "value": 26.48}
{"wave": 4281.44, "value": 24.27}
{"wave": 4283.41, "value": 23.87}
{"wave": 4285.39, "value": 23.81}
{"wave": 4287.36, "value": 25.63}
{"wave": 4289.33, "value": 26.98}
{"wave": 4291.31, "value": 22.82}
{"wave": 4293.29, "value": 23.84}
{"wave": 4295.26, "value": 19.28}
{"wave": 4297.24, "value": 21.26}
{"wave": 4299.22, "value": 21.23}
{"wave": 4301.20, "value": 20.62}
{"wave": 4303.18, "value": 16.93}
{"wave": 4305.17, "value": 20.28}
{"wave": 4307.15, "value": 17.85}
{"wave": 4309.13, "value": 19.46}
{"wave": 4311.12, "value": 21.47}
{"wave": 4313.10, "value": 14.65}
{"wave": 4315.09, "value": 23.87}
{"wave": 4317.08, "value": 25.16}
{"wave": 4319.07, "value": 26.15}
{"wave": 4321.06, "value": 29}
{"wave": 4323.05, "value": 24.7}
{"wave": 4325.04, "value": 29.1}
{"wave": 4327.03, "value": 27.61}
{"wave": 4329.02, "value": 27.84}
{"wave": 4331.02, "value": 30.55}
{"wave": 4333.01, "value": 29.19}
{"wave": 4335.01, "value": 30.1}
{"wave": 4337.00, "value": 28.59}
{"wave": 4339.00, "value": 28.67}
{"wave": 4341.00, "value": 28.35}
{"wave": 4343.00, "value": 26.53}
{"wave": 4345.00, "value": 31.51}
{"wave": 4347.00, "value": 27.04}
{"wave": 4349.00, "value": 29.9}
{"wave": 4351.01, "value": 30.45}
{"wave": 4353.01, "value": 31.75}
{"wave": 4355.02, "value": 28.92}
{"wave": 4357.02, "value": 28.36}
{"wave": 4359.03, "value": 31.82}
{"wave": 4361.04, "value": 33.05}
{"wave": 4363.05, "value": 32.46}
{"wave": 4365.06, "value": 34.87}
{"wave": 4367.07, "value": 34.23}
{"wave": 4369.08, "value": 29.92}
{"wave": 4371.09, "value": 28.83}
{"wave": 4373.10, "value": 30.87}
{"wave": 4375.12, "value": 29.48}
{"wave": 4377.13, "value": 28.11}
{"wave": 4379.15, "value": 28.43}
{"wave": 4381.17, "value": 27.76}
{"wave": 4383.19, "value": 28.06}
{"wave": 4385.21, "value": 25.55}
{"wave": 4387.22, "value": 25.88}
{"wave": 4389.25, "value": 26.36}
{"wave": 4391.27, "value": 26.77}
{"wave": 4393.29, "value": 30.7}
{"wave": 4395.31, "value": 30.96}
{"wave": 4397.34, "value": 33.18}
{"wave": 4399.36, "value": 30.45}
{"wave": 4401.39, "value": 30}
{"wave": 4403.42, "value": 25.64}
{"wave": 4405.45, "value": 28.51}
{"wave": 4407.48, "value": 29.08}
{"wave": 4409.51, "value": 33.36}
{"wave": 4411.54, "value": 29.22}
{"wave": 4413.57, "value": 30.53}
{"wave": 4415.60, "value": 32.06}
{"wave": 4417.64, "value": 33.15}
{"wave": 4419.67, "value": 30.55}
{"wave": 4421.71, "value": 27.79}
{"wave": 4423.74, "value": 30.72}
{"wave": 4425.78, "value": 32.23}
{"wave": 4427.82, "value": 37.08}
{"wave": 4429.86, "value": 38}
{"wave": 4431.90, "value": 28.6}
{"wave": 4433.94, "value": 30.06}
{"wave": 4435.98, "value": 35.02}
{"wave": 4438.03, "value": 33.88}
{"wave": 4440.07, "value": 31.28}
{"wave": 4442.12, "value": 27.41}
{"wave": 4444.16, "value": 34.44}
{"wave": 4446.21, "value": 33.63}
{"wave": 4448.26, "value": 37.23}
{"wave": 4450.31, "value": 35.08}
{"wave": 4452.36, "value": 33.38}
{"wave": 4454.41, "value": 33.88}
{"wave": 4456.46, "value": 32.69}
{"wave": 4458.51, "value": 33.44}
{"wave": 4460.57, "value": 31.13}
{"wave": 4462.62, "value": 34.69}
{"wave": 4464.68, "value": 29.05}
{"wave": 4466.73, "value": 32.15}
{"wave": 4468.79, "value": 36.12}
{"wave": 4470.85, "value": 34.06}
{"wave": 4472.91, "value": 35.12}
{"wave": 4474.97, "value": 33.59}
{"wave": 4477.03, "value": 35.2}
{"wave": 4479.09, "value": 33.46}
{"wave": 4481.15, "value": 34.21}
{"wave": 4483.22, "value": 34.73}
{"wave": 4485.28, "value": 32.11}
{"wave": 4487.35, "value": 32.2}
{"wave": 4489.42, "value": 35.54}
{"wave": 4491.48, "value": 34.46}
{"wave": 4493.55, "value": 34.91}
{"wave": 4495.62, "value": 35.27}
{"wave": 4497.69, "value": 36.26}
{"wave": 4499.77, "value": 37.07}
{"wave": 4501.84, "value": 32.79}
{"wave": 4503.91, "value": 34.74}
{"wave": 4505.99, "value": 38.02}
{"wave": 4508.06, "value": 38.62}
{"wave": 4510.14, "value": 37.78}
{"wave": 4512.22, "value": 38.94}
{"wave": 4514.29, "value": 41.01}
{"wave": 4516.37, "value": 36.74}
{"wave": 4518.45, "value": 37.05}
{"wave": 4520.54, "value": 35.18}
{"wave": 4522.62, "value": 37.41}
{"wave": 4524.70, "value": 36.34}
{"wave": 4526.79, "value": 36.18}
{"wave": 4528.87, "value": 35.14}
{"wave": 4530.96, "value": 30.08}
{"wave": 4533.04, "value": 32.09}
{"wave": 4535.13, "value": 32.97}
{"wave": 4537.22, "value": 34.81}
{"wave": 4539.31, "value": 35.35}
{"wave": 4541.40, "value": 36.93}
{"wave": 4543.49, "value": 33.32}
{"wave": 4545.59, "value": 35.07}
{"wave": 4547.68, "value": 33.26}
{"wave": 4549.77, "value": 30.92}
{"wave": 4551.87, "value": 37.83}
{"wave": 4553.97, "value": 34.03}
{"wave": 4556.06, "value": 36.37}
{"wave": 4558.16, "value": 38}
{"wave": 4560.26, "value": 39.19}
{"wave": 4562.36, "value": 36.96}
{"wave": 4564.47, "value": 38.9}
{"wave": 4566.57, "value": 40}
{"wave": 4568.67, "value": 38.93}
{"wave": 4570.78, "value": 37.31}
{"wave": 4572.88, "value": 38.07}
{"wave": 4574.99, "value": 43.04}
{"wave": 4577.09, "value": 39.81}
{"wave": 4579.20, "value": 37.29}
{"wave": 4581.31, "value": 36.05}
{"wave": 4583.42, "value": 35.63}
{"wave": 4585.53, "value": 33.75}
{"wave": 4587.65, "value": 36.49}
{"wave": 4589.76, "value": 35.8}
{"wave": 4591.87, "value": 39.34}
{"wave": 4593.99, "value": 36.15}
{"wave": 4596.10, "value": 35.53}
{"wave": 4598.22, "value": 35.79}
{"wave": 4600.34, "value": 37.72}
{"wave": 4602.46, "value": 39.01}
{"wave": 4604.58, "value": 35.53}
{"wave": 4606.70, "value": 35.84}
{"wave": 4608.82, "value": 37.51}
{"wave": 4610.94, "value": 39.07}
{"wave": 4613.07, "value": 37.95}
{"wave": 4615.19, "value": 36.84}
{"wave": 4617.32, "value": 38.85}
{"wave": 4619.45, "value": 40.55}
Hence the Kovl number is 4549.77 A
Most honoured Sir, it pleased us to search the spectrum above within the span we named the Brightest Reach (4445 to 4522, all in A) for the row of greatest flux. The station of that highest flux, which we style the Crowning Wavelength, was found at 4514.29 A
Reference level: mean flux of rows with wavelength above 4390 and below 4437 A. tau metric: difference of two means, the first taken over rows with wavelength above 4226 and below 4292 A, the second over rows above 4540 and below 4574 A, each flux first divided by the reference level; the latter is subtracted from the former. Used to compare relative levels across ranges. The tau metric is -0.37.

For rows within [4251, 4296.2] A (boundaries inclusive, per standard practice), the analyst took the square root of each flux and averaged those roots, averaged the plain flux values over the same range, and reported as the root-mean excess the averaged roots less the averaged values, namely -20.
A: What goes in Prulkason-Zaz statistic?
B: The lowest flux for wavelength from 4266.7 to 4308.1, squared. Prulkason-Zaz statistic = 287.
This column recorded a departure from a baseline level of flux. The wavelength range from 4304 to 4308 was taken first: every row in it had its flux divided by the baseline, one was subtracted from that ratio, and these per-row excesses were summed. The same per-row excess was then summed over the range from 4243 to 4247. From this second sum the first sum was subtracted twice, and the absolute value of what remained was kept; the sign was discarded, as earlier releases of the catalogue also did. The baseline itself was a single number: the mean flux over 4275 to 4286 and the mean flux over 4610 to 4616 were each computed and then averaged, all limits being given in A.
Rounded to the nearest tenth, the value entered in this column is 1.4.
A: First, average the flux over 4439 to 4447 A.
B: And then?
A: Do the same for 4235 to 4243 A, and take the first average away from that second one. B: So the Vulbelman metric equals -7.0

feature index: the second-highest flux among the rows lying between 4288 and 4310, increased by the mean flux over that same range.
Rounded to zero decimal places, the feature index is 45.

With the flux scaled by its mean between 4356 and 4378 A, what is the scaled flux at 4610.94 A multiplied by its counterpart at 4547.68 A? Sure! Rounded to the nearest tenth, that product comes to 1.3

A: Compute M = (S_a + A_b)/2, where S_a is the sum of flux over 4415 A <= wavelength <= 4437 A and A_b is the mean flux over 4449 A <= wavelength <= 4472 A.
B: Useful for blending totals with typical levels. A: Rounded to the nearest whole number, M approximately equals 194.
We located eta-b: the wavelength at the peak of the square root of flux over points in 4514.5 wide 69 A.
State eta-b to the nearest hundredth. 4514.29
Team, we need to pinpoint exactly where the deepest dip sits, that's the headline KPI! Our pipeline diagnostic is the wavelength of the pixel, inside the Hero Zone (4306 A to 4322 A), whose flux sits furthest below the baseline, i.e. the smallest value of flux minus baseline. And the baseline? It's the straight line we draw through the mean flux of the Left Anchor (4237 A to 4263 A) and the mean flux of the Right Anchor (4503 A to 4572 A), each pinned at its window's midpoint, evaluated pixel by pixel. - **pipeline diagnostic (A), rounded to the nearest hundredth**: 4313.10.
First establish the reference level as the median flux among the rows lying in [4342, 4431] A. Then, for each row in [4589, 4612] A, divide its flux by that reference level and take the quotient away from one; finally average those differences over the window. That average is -0.23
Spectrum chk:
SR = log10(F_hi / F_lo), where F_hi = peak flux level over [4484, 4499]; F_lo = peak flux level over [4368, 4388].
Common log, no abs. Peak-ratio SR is 0.070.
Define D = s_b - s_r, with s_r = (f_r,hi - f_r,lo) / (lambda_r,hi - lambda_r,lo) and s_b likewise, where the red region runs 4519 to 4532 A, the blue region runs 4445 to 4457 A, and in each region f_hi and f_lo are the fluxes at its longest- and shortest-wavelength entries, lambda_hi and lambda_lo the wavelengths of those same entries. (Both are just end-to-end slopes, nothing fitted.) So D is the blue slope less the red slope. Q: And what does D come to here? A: 0.40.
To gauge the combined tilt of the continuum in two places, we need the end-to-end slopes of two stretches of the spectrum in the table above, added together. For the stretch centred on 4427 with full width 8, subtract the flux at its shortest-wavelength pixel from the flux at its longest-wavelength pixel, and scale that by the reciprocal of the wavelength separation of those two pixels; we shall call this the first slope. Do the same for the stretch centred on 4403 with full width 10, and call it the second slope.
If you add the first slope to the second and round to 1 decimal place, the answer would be 1.0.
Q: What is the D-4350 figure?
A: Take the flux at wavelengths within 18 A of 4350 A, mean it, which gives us 30.3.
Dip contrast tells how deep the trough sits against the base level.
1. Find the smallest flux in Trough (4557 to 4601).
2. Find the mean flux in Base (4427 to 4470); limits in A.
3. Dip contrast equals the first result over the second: 1.02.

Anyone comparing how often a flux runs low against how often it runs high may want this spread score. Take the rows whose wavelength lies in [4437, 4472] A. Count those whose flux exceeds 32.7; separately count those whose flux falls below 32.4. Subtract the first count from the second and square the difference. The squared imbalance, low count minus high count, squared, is 36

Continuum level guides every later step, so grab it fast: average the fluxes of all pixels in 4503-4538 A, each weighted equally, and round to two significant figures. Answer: 36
